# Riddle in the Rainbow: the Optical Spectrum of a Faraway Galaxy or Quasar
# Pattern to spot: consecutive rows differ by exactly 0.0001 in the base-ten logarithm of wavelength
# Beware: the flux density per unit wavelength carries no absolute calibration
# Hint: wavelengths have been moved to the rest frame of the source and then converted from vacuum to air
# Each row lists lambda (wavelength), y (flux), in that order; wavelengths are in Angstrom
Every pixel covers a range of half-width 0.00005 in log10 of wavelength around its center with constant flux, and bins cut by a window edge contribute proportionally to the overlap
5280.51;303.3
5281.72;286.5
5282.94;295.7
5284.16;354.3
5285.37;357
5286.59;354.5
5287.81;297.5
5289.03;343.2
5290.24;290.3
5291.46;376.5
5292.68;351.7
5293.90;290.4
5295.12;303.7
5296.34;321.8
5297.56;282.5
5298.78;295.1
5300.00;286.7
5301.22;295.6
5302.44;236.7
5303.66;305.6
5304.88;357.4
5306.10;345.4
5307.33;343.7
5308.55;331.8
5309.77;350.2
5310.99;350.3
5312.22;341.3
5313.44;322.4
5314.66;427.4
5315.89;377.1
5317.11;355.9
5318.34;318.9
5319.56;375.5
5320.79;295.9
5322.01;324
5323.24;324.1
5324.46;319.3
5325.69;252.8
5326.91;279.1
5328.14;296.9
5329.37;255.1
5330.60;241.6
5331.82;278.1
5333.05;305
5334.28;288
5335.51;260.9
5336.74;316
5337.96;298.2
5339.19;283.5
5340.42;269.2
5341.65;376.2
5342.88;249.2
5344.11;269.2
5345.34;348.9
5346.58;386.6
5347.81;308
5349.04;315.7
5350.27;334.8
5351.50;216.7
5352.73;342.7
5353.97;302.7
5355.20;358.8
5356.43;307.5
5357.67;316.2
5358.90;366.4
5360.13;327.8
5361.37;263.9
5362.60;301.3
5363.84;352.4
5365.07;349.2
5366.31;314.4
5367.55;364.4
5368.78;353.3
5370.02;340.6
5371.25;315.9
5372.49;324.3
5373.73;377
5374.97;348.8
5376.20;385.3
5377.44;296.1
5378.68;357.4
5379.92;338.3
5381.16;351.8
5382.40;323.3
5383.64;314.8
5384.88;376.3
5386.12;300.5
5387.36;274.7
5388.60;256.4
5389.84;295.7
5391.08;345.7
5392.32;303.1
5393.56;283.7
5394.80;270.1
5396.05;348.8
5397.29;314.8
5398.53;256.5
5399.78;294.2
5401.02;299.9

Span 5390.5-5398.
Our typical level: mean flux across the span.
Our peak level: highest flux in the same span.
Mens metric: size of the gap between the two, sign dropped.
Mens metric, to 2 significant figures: 38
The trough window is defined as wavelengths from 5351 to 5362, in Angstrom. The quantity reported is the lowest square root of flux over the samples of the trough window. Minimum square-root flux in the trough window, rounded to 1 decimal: 14.7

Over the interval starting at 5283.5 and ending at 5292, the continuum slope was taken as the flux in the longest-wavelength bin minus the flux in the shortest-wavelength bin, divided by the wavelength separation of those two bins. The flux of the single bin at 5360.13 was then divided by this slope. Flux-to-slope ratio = 108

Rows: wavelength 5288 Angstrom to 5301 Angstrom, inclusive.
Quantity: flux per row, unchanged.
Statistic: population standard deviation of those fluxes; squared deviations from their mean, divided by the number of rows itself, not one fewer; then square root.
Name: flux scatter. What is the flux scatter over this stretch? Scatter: 30.9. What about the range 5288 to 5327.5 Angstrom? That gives 38.8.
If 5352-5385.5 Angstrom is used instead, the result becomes 28.3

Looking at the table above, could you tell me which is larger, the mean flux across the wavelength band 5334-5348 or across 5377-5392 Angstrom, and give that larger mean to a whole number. 319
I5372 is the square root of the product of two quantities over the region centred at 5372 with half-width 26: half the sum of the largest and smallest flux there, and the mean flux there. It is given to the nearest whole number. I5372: 313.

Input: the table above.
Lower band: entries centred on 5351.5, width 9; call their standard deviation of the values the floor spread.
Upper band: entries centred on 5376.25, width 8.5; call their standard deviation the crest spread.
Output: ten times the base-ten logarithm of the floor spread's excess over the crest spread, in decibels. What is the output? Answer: 12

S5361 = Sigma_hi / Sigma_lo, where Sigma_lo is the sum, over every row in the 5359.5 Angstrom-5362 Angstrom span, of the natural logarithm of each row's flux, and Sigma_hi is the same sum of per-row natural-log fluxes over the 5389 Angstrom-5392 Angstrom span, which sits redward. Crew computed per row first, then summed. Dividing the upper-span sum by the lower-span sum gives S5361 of 1.0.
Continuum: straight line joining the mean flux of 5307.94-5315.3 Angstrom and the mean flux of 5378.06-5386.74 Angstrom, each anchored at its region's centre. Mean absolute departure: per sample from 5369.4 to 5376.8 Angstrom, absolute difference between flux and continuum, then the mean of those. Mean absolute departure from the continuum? 22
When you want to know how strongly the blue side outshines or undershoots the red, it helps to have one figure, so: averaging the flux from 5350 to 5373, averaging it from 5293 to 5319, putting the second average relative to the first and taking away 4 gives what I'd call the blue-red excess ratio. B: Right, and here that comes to -2.99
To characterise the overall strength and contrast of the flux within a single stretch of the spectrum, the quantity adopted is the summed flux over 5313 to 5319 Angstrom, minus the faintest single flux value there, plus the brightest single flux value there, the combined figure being 1910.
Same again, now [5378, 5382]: 1067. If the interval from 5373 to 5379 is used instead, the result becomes 1854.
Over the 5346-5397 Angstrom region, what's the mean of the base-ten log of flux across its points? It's 2.51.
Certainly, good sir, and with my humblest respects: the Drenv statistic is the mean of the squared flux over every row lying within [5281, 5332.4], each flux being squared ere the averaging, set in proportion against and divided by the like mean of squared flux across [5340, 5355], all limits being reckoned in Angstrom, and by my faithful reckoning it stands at 1.0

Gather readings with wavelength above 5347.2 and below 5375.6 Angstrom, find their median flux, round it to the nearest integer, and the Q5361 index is 328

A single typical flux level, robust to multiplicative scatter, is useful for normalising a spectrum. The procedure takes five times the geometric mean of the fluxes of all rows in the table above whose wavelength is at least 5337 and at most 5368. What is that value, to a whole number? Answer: 1570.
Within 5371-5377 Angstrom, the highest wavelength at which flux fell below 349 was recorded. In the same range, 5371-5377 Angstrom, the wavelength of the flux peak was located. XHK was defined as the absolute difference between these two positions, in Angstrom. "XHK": 1.2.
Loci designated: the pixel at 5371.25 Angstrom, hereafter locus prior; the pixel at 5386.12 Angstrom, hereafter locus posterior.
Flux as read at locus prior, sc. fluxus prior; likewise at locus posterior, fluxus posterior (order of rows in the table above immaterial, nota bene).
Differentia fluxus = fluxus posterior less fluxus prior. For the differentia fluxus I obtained -15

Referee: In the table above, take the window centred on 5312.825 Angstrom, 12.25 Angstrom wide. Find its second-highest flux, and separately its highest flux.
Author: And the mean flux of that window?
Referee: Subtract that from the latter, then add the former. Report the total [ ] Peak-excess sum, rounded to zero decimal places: 453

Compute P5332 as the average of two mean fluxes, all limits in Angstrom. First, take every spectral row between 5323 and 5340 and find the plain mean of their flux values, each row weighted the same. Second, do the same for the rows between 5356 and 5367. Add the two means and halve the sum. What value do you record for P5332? 304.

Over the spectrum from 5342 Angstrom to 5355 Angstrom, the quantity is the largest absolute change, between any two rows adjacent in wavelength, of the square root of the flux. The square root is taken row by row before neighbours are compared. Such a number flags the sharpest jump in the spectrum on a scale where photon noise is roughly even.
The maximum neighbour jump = 3.8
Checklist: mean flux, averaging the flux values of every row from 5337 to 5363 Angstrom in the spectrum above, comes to 312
